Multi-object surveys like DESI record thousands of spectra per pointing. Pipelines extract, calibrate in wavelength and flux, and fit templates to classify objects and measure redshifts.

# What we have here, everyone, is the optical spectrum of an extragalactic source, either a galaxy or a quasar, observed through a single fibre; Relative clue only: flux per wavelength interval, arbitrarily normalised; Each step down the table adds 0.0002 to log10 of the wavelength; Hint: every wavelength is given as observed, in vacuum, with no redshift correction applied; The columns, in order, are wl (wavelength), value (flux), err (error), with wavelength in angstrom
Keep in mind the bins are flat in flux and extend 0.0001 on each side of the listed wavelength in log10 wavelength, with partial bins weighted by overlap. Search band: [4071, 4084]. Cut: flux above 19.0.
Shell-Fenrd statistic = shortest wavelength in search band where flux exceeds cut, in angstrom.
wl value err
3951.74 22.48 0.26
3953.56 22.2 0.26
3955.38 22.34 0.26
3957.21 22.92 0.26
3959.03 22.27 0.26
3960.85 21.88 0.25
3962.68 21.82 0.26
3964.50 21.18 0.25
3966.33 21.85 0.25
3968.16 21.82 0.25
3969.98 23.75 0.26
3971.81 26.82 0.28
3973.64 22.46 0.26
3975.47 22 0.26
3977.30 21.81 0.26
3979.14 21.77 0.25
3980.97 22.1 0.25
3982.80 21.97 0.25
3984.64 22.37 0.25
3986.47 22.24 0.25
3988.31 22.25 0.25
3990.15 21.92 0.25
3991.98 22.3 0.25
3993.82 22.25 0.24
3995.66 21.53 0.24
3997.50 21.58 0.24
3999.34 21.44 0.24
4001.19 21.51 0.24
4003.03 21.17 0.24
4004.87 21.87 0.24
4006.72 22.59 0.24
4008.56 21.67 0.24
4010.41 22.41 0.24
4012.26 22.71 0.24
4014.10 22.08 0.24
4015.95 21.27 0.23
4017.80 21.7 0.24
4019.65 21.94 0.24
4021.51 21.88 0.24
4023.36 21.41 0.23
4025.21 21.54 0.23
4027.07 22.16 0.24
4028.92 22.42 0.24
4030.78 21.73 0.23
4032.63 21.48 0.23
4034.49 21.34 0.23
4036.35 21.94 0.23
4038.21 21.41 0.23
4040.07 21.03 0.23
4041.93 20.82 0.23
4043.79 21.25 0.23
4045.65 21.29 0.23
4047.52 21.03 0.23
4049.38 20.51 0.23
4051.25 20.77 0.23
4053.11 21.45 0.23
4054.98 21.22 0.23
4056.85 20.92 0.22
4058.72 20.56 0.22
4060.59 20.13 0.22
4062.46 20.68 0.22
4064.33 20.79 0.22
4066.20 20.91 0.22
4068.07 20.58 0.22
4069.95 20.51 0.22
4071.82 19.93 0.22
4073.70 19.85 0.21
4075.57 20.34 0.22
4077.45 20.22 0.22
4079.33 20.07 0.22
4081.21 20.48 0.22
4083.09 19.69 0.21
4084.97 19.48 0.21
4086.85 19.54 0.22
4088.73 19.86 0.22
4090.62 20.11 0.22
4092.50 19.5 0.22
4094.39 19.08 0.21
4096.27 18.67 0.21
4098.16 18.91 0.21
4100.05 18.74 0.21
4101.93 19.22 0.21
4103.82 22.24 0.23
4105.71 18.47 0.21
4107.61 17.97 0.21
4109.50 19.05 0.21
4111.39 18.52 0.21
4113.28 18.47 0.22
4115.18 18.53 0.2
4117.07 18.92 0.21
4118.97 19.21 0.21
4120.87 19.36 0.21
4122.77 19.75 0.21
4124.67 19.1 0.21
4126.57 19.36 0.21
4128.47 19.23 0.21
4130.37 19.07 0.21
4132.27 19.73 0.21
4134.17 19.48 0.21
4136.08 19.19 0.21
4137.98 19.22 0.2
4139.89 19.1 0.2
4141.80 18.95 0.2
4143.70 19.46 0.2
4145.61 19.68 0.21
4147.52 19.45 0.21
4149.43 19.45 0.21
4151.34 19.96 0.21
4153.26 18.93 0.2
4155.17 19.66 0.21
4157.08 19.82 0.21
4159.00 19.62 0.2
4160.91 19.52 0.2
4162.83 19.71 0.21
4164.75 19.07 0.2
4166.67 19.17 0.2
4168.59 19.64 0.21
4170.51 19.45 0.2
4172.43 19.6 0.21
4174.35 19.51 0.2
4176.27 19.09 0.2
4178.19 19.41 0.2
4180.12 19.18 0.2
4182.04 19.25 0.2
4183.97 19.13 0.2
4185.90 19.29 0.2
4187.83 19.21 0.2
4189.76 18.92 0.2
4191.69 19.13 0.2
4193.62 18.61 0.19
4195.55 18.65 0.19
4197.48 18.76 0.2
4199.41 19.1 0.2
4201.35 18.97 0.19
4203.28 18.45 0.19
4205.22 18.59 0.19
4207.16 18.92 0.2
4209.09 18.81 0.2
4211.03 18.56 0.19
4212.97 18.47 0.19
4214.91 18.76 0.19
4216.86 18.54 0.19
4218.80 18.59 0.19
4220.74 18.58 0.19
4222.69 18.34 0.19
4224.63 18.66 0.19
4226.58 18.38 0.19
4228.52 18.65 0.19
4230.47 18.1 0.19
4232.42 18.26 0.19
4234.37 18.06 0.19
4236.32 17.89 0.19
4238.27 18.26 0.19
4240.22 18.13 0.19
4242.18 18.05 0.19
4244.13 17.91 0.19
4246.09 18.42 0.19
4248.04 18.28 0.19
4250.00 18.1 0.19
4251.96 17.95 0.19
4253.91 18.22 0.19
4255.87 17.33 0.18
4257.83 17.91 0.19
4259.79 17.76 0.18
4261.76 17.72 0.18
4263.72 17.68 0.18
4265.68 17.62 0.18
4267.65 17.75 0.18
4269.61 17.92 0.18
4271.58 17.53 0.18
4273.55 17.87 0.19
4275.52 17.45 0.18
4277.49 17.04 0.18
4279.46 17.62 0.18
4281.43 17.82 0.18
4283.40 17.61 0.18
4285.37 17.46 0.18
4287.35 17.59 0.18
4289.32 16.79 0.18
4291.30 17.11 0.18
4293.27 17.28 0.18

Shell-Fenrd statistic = 4071.82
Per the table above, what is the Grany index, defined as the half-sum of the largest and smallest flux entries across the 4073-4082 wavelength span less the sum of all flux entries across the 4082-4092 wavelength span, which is -79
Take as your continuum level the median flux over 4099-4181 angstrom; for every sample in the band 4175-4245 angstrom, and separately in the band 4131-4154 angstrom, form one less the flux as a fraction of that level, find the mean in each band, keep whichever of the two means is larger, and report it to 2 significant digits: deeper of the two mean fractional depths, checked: 0.030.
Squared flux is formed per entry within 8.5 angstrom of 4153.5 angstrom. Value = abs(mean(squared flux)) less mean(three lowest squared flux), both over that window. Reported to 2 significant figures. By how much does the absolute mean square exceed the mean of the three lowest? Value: 11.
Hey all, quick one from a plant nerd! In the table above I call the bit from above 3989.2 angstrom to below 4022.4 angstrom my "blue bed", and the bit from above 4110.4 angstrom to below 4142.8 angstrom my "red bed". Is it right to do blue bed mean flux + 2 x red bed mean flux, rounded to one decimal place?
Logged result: 60.1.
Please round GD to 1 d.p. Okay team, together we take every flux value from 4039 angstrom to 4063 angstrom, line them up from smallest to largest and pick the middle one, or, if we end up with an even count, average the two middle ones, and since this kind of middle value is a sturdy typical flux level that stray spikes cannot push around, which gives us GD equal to 20.9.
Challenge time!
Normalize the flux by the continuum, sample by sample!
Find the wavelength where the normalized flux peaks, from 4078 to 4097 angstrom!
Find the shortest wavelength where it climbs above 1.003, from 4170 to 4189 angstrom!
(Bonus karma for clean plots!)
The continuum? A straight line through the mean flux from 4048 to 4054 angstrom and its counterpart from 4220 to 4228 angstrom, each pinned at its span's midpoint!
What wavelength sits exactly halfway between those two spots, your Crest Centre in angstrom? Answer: 4125.9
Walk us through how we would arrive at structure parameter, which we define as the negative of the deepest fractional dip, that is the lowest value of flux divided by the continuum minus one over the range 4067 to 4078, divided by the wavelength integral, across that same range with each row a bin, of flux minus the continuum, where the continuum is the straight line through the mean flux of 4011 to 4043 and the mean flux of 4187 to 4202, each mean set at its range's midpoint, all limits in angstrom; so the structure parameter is -0.007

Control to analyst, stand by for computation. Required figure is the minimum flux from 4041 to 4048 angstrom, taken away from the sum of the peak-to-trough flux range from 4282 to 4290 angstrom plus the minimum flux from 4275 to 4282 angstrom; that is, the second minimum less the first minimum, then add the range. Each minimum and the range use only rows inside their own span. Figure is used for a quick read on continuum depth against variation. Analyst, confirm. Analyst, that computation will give -3.0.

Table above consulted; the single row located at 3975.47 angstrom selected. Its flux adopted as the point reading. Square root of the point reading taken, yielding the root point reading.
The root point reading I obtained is 4.69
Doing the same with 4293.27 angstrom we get 4.16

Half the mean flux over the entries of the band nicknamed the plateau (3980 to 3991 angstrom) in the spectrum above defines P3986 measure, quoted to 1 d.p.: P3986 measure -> 11.1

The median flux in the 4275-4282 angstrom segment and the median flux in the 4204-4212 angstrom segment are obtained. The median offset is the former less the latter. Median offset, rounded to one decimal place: -1.2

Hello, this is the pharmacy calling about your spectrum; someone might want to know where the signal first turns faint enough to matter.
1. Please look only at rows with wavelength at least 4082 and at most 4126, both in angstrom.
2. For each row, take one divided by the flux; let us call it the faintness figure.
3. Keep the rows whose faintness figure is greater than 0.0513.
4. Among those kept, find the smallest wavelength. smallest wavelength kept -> 4084.97 angstrom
